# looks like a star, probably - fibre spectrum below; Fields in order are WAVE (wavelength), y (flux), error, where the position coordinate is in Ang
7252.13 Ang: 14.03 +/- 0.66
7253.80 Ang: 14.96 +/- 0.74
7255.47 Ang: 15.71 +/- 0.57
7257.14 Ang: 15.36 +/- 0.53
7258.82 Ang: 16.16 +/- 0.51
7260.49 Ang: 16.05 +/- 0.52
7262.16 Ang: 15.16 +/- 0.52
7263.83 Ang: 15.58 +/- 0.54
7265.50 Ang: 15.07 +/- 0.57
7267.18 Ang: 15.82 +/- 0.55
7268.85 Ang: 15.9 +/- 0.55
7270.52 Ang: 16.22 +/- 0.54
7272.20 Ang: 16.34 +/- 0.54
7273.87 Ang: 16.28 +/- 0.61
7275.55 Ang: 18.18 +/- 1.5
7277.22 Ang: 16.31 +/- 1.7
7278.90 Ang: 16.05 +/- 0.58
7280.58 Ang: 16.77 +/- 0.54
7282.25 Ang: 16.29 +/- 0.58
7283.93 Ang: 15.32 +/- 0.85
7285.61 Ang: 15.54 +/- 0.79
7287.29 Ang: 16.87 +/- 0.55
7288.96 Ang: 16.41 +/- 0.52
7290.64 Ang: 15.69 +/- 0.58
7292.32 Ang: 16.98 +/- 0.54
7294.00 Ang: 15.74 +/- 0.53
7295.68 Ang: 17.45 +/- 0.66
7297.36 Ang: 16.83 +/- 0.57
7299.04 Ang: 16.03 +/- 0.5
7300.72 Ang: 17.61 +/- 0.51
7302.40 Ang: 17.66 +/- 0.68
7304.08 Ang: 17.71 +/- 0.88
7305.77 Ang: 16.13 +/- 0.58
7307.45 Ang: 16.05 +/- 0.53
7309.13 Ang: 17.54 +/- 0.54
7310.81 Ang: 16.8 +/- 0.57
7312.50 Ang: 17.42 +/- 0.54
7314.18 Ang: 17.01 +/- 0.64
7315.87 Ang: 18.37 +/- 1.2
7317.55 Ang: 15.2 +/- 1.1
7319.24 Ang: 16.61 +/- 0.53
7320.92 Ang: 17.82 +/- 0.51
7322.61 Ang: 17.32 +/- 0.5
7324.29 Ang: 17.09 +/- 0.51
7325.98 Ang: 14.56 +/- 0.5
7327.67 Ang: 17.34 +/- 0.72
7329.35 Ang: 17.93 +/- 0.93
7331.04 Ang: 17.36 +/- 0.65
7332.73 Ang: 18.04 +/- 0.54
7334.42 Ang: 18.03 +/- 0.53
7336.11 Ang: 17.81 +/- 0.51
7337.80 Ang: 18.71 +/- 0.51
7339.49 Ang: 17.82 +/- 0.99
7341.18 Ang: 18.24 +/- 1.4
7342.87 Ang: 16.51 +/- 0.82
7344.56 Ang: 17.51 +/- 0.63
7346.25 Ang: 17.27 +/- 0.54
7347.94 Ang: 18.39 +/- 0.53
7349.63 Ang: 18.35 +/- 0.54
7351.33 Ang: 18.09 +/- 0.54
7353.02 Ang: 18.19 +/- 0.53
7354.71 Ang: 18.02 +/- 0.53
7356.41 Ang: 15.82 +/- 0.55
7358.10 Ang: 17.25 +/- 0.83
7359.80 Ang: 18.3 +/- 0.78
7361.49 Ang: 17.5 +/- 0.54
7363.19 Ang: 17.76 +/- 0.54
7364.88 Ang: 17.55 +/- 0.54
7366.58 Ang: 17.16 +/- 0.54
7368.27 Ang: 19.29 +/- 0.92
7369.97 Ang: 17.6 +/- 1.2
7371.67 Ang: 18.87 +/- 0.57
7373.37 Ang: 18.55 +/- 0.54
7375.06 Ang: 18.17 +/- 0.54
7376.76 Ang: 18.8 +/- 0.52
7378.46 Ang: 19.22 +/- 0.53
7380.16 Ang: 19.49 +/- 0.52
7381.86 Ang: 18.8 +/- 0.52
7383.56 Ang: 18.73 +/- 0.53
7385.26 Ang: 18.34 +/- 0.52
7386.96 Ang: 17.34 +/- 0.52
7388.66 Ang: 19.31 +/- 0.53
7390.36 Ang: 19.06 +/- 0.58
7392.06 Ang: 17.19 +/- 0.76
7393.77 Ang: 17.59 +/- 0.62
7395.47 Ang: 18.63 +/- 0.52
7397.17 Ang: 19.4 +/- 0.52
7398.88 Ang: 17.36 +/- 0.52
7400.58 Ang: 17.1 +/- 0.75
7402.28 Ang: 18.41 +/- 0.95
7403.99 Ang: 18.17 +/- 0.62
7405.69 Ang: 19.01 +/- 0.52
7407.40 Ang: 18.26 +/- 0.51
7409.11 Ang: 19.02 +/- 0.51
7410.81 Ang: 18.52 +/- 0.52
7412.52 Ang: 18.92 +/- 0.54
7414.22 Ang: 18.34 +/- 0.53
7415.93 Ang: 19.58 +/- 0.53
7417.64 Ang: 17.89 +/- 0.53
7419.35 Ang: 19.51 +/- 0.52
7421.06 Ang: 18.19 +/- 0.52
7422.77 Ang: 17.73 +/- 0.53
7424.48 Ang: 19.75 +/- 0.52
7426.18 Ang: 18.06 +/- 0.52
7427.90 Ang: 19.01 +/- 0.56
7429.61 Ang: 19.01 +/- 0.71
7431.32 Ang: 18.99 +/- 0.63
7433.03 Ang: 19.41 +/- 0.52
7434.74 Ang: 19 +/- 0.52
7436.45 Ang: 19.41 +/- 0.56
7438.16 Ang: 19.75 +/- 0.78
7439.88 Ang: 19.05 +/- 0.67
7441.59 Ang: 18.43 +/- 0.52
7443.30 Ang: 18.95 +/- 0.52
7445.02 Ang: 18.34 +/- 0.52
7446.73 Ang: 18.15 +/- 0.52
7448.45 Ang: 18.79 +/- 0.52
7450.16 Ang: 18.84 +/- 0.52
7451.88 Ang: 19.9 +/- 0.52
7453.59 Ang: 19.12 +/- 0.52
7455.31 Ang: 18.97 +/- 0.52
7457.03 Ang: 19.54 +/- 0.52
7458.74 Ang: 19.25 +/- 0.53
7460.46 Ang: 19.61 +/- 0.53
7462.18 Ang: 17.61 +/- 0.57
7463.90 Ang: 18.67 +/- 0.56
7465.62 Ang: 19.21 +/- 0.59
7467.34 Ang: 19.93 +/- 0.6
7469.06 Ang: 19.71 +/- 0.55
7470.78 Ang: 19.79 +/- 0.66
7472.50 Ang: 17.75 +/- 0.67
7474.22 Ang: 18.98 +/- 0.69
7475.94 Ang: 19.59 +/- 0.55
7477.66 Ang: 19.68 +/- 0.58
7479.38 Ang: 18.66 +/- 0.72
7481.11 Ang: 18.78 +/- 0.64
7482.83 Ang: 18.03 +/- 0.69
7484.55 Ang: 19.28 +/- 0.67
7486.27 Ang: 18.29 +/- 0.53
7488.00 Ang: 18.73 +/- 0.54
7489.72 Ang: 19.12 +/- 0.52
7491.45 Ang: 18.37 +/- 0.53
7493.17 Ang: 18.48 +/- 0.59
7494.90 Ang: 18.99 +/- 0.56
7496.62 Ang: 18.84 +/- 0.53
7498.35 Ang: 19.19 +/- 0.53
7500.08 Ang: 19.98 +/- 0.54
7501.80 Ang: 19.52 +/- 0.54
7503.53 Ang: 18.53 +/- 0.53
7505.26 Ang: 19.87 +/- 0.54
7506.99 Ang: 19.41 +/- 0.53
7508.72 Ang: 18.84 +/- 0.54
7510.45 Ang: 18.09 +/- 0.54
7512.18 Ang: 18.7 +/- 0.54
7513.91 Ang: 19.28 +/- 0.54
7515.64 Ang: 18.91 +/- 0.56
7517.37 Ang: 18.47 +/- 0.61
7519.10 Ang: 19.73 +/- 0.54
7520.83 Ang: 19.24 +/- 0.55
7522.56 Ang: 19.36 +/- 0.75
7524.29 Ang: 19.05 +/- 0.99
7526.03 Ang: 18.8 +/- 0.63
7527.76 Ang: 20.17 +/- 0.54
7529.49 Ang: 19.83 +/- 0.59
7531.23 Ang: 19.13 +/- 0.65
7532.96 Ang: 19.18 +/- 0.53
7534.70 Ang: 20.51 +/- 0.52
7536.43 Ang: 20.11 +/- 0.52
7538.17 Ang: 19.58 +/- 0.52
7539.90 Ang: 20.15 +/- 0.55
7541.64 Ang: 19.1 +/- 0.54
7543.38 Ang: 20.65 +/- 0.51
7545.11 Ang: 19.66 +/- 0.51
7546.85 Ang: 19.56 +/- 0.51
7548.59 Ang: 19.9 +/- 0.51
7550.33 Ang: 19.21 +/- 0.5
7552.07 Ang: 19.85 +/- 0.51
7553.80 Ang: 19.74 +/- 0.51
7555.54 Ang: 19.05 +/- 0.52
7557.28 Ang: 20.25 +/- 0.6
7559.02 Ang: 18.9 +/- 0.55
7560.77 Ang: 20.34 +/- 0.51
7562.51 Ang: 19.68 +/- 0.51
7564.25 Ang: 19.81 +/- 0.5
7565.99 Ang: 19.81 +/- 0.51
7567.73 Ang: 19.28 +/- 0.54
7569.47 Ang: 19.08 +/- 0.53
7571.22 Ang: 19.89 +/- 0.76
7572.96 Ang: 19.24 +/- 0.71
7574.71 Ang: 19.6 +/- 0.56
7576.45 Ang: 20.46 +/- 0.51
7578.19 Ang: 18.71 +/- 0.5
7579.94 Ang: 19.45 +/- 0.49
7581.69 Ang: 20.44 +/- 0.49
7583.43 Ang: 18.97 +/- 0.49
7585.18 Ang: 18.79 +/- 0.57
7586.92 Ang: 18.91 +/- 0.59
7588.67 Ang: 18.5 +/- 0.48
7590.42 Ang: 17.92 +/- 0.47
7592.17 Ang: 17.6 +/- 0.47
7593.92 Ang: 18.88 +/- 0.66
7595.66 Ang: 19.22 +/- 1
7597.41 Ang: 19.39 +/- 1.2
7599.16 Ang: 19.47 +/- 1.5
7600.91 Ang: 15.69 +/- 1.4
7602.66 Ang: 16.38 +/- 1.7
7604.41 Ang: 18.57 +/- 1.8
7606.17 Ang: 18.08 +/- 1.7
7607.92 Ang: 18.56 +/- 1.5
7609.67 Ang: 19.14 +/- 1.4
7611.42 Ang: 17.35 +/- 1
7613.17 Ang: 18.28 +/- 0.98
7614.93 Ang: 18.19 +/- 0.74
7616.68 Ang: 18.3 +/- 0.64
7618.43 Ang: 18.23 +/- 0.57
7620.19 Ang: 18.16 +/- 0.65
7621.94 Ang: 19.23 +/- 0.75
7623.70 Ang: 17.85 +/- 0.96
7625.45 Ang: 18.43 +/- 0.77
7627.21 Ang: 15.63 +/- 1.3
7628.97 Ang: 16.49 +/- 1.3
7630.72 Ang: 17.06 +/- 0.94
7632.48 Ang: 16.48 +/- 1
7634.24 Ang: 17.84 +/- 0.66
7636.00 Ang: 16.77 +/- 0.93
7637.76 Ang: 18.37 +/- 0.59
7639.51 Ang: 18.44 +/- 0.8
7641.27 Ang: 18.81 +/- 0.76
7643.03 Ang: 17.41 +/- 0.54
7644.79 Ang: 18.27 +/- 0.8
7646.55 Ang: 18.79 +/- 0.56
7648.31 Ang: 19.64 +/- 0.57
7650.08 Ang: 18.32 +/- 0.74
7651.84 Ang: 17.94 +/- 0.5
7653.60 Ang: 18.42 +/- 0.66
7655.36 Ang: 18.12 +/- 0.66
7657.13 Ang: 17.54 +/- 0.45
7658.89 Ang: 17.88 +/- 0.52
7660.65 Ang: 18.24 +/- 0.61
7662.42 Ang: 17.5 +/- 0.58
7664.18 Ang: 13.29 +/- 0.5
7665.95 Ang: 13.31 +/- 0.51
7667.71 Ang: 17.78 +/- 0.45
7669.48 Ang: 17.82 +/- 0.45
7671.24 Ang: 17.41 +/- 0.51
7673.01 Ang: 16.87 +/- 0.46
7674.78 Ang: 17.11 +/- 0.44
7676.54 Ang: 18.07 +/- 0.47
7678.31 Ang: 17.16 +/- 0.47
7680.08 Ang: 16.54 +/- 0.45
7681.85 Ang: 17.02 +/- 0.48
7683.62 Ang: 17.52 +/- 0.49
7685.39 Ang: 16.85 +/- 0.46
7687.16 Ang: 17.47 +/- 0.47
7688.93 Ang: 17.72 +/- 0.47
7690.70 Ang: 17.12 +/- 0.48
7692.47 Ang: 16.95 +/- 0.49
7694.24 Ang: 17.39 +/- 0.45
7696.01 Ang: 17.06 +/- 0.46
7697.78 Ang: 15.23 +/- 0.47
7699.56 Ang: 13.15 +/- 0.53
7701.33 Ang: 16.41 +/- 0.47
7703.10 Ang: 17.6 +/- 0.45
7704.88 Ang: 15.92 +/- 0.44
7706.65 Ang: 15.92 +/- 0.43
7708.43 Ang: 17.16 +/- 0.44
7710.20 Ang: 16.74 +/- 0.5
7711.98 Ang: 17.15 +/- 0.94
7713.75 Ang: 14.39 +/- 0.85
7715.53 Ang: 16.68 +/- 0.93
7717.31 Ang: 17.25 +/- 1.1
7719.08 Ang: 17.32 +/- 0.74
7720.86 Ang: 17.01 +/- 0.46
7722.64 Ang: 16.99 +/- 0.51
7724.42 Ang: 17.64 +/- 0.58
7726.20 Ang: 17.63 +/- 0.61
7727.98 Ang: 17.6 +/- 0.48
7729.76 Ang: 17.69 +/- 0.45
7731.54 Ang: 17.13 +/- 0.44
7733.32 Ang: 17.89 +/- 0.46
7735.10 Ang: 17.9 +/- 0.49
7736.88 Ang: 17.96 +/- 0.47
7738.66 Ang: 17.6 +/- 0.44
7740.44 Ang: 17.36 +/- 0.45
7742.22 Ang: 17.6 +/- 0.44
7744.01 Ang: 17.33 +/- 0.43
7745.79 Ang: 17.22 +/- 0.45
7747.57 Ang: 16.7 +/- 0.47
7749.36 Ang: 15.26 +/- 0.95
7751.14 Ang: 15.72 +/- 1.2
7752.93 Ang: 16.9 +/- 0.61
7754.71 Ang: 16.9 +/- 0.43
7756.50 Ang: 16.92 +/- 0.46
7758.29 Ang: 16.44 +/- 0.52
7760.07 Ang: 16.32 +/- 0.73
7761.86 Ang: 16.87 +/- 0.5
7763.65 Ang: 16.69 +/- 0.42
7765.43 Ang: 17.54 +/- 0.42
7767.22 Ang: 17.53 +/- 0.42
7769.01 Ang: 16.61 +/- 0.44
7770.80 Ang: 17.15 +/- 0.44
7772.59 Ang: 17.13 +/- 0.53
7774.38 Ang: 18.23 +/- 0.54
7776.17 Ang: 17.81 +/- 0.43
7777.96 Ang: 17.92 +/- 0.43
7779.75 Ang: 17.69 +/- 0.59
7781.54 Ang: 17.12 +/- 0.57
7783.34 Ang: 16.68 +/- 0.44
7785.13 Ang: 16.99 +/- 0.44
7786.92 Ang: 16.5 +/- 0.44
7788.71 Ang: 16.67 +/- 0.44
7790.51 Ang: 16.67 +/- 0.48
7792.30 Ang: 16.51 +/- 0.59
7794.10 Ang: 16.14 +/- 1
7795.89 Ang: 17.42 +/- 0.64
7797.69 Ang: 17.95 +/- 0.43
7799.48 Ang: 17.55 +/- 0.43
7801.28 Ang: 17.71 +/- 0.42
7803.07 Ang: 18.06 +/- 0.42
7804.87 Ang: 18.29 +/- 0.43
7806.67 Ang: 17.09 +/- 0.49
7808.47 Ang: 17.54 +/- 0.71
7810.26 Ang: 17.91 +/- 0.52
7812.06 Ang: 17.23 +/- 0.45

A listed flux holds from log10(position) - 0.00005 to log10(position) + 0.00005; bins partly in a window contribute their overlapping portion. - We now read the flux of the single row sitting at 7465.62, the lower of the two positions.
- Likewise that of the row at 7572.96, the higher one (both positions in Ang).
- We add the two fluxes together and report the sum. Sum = 38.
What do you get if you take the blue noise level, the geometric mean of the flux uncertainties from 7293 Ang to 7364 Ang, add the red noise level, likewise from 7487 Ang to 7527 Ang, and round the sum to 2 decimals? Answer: 1.19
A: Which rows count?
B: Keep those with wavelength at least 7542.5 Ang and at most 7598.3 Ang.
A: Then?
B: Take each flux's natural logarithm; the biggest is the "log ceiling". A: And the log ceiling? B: 3.03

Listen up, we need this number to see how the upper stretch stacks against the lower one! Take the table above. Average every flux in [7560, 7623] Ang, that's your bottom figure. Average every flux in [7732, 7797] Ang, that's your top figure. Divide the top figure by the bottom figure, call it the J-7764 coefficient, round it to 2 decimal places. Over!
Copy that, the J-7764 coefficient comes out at 0.91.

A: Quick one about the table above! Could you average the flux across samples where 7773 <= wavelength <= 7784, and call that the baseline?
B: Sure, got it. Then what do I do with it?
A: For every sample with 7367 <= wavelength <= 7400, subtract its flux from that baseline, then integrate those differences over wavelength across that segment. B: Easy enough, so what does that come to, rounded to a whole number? -30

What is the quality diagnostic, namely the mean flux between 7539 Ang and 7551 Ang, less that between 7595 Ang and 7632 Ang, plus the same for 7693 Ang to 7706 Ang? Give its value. 17.9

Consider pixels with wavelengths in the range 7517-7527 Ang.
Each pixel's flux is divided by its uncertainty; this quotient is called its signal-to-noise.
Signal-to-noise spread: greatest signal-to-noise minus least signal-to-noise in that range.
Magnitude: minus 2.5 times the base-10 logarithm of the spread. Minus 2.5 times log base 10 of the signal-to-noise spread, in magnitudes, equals -3.1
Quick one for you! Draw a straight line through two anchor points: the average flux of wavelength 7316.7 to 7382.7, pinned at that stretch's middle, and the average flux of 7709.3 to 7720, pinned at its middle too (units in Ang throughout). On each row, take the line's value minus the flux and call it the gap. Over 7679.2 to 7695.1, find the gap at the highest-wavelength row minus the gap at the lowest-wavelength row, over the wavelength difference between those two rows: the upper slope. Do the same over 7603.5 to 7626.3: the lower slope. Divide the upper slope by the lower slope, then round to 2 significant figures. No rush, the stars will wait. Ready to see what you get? -18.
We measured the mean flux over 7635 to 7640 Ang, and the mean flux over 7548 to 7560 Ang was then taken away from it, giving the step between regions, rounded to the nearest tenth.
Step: -1.7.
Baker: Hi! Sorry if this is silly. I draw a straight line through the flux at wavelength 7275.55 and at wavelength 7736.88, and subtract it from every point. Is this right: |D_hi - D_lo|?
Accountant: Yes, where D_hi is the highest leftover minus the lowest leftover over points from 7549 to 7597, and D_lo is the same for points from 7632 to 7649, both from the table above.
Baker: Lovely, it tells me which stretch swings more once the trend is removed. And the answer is 0.3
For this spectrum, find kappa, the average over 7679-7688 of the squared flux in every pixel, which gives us 292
